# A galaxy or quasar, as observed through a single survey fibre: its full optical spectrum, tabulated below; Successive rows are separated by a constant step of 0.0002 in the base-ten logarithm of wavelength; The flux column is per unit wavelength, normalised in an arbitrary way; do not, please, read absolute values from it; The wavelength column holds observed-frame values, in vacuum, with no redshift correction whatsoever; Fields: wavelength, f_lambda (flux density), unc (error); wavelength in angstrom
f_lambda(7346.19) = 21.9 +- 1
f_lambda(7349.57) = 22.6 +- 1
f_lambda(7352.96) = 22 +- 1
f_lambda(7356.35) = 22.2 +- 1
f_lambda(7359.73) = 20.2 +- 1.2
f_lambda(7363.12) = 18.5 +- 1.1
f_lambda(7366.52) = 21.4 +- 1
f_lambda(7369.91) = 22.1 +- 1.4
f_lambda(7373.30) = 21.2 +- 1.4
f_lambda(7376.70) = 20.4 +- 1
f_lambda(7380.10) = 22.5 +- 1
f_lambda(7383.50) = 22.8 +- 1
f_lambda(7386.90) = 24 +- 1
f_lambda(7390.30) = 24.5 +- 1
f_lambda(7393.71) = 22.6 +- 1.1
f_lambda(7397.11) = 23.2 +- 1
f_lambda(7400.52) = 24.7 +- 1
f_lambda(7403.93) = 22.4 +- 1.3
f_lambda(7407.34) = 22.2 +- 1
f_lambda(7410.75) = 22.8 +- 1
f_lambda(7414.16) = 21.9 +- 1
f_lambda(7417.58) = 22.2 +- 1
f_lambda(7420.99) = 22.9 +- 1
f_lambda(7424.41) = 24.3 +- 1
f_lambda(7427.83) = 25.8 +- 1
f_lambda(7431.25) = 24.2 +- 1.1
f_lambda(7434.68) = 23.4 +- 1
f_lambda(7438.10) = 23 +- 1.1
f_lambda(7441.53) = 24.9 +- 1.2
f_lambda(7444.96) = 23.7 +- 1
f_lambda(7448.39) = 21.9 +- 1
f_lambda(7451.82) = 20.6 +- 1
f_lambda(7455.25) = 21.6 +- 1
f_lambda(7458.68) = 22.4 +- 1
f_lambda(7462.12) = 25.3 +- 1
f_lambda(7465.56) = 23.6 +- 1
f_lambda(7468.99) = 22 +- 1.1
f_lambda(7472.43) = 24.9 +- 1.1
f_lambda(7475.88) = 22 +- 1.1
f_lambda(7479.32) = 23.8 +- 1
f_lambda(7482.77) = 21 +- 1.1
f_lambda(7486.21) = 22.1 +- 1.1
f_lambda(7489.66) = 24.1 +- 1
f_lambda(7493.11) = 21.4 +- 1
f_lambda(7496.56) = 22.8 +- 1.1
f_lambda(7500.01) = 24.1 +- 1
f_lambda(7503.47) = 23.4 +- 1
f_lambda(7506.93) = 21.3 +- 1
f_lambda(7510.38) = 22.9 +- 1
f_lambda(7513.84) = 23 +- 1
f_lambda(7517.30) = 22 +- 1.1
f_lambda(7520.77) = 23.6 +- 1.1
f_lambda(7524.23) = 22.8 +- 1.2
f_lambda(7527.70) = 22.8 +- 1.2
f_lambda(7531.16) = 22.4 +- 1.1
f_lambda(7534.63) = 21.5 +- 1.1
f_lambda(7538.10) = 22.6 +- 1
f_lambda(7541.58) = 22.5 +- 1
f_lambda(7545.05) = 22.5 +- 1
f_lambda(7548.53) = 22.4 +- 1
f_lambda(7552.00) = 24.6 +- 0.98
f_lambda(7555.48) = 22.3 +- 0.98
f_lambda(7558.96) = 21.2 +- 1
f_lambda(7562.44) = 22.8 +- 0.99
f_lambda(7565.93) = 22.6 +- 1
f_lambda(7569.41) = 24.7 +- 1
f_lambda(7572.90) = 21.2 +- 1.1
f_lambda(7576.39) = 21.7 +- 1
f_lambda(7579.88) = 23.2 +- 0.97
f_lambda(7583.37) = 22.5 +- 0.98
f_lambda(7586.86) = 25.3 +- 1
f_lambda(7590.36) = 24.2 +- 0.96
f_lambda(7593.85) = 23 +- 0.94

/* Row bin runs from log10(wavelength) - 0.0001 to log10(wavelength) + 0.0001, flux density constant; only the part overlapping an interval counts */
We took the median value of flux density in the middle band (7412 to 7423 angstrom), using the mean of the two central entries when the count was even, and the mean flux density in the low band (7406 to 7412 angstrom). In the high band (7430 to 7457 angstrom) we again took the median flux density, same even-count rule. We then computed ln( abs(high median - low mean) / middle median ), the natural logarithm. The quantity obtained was -3.5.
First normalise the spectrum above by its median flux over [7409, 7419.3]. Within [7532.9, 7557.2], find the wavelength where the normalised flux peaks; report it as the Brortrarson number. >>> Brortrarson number 7552.00 angstrom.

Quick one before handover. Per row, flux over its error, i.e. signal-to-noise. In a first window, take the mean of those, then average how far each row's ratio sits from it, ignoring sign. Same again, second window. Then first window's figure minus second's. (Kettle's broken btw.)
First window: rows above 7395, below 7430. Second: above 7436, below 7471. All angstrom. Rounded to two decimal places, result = 0.13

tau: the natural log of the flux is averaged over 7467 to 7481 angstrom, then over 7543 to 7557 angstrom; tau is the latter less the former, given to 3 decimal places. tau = -0.009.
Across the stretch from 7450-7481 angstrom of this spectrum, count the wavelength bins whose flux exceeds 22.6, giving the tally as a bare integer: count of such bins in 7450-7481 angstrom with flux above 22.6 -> 4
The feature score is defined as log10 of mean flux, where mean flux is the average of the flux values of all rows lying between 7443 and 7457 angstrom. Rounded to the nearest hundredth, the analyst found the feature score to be 1.34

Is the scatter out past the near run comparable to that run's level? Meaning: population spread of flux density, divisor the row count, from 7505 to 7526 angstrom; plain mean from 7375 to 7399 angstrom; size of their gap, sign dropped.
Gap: 22.1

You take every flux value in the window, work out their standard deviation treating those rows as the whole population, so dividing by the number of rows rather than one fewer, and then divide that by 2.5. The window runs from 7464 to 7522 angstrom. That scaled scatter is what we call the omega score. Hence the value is 0.44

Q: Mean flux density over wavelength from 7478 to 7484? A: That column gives 22.4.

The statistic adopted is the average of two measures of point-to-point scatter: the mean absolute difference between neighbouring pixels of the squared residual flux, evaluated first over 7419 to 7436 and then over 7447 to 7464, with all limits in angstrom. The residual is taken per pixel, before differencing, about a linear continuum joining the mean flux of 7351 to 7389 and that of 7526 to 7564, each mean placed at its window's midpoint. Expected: 5.2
